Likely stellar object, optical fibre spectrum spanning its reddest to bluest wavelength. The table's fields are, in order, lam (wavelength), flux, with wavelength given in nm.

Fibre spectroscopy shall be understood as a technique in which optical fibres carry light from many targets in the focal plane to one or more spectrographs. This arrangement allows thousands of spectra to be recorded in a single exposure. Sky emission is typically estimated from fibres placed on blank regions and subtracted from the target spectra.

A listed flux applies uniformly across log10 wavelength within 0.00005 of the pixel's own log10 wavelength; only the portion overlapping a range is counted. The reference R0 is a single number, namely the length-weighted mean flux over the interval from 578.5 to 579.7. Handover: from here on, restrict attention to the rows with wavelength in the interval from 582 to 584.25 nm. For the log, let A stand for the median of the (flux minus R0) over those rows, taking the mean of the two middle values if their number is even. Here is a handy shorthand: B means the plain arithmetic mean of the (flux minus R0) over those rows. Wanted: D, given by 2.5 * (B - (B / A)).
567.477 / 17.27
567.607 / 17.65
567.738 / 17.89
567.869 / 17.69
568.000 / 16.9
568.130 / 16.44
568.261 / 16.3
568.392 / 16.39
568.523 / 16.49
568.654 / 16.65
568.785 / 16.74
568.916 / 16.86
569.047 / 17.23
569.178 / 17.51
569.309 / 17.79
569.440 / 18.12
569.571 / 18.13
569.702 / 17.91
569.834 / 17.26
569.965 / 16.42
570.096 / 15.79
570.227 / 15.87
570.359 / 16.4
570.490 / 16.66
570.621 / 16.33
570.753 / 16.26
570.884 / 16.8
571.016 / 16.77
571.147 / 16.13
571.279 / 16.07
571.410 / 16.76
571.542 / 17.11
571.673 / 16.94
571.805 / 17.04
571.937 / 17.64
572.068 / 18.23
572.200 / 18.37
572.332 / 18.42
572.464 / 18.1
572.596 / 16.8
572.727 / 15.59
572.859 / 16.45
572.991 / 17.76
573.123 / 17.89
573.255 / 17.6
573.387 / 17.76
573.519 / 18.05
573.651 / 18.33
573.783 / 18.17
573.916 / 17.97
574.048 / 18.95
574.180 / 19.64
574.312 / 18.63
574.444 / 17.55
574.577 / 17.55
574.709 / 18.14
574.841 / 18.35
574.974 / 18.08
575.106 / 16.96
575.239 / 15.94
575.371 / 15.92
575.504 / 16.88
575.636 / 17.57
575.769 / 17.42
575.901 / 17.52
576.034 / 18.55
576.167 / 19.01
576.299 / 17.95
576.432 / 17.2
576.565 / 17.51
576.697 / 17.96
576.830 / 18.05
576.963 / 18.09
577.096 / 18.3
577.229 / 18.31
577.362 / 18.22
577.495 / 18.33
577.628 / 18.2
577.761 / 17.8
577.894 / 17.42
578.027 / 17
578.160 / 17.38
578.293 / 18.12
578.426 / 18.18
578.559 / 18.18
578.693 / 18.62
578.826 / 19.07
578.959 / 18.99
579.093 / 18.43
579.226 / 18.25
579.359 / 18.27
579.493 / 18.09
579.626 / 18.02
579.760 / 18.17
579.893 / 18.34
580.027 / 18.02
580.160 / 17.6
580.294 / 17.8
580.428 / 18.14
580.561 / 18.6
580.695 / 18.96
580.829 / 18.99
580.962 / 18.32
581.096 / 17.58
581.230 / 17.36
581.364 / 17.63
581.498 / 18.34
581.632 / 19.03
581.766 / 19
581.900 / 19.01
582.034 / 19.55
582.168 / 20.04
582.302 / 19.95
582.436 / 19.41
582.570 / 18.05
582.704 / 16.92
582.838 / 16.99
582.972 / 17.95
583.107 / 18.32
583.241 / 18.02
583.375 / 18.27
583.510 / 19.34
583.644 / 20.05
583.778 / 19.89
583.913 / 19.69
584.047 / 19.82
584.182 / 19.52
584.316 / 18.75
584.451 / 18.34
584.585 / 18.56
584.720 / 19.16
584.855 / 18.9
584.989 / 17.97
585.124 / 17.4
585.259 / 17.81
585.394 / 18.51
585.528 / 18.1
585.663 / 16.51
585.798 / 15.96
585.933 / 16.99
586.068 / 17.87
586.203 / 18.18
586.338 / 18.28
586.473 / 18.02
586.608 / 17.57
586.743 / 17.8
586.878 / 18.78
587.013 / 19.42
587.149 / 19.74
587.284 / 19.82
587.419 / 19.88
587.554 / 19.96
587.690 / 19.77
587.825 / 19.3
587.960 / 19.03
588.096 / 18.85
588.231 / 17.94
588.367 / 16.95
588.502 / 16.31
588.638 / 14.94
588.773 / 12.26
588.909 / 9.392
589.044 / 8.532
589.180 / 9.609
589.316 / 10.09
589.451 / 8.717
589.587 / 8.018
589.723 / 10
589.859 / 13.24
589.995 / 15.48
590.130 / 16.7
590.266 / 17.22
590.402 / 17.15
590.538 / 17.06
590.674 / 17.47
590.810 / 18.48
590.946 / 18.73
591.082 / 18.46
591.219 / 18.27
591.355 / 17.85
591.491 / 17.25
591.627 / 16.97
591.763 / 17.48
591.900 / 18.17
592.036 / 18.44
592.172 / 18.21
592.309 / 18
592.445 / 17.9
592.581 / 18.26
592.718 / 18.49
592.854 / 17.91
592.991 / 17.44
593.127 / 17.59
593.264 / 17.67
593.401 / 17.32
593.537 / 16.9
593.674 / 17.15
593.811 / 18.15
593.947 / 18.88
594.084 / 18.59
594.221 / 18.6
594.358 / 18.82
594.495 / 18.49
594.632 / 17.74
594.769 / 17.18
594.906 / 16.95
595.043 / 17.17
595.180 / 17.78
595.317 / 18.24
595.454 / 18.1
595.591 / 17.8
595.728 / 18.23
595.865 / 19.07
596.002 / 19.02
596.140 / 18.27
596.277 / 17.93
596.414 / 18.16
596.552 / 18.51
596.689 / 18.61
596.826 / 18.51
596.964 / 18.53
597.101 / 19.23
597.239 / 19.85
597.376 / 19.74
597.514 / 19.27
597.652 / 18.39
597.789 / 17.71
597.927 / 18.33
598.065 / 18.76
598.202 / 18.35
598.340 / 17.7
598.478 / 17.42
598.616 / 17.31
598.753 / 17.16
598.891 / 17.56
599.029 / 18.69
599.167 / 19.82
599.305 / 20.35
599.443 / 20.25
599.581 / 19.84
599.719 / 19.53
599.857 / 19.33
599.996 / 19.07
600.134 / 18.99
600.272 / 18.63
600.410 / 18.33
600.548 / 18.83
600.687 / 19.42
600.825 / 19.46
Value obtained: 0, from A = 1.0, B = 0.5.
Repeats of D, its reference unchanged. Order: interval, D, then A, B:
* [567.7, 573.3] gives -6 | -1.6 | -1.4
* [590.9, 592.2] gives -6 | -0.2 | -0.4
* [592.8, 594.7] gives -3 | -0.6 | -0.5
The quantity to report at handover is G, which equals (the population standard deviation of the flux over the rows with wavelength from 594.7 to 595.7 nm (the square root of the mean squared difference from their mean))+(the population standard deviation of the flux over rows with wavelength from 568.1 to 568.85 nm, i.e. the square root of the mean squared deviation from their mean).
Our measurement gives 0.62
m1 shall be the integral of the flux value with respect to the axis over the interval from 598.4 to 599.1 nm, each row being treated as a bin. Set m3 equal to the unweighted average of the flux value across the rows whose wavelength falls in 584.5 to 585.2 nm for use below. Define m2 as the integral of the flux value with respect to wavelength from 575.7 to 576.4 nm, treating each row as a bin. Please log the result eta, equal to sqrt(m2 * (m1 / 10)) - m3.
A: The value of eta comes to -14.4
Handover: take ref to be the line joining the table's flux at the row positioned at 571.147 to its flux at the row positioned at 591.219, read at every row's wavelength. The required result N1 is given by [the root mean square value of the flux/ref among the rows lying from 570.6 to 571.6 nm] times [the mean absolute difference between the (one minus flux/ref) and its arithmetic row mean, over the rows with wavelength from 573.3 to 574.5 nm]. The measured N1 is 0.030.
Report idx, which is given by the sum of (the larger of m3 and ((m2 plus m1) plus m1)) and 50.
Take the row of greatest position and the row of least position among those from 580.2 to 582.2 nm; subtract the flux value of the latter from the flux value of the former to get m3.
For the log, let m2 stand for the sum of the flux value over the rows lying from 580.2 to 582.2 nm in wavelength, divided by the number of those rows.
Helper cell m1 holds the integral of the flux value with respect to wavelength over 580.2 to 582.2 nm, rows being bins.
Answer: 143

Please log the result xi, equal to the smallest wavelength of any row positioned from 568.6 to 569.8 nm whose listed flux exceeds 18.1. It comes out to 569.440 nm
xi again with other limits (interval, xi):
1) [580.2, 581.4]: 580.428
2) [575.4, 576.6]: 576.034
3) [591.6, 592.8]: 591.900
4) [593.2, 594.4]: 593.811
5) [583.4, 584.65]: 583.510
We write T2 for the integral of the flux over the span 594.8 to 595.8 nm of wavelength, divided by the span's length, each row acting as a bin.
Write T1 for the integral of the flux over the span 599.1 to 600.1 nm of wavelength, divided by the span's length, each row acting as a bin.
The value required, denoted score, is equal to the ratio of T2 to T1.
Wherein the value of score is 0.90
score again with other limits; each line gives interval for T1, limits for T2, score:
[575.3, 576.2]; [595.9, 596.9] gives 1.05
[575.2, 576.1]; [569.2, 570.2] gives 1.01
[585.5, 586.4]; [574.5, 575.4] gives 1.00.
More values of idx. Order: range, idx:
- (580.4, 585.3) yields 251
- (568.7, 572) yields 178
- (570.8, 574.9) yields 212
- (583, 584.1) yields 111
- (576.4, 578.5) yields 143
